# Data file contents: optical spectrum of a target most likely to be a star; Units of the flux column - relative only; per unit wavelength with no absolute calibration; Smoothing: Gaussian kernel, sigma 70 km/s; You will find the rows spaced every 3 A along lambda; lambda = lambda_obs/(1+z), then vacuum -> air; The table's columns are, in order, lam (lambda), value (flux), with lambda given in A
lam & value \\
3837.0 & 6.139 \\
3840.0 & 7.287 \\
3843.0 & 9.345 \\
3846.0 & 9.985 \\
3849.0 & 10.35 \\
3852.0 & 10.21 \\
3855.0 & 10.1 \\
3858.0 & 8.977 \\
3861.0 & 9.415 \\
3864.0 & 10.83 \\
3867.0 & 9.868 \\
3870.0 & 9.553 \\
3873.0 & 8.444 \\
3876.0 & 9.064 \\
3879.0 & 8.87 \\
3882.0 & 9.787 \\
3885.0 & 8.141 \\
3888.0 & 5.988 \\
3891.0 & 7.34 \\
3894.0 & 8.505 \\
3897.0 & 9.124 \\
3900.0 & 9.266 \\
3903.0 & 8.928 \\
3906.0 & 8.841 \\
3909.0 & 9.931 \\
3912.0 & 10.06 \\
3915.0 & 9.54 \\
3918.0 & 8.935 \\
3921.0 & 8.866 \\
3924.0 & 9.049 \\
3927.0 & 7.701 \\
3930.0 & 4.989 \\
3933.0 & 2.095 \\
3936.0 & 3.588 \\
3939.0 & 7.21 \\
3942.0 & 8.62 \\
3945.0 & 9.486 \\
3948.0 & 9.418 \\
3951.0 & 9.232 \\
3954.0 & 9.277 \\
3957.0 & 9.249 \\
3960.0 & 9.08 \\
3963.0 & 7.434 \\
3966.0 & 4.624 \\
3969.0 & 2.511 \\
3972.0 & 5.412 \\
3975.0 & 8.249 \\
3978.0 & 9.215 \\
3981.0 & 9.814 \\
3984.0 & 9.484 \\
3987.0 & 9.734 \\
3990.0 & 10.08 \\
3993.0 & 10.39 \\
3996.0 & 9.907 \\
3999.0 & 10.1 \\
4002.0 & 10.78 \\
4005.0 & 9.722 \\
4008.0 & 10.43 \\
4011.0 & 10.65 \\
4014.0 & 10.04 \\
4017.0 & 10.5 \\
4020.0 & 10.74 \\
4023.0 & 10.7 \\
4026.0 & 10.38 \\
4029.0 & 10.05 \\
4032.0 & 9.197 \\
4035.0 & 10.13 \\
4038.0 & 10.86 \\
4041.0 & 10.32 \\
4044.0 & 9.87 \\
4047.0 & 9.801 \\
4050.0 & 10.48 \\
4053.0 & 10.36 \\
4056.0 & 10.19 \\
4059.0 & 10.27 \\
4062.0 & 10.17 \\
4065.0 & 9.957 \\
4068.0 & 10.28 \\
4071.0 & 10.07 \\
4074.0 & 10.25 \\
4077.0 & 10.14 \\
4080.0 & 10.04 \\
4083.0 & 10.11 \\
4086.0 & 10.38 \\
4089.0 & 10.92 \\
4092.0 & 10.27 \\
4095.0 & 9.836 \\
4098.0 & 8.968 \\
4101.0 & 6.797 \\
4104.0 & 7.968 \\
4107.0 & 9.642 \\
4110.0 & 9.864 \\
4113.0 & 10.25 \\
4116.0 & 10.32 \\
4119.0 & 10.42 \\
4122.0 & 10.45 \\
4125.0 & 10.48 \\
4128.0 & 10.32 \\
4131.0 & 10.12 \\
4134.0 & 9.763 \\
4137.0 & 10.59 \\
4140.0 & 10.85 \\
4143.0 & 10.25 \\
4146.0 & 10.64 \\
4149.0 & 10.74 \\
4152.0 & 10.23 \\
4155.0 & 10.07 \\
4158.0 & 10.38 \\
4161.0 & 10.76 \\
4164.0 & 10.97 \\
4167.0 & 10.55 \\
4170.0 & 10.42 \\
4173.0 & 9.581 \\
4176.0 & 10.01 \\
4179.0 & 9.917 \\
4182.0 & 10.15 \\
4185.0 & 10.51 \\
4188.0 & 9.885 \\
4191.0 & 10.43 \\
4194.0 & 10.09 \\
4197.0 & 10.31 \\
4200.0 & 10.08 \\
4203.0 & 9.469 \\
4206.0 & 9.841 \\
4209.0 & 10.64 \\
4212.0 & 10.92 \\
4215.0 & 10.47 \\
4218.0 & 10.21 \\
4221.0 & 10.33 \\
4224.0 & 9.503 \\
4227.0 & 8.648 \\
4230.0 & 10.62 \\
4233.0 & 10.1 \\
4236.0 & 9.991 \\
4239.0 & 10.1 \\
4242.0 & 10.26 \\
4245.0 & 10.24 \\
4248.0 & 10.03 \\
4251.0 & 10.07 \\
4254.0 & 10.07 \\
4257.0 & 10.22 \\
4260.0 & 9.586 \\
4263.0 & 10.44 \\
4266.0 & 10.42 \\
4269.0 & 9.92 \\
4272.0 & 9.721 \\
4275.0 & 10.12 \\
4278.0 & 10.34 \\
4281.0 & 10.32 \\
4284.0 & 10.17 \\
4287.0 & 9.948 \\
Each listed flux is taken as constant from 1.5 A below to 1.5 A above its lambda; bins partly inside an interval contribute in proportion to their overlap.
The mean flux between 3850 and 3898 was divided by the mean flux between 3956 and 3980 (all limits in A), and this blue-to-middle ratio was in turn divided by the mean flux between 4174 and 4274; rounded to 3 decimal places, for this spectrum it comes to 0.128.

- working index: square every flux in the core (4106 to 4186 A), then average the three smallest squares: 93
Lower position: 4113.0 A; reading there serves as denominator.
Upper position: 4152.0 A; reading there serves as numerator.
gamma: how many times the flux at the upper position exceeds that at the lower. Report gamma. 1.00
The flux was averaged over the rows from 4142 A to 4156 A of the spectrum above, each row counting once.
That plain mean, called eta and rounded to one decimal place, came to 10.4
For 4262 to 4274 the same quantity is 10.1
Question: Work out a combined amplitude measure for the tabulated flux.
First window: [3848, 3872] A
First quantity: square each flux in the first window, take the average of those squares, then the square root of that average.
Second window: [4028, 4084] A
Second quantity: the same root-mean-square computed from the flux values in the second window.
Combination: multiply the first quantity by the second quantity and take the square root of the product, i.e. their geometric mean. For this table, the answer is 10.0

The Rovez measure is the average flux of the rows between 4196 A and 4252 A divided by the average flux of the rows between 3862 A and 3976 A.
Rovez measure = 1.25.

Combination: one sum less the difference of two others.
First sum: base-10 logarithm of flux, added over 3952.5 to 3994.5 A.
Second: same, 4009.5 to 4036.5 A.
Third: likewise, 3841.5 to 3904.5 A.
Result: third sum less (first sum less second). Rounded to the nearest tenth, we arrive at 16.8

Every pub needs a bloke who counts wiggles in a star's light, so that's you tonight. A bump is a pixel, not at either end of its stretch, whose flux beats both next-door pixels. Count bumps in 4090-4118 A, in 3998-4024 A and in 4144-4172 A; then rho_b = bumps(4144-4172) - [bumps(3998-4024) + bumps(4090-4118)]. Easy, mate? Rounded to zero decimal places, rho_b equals -1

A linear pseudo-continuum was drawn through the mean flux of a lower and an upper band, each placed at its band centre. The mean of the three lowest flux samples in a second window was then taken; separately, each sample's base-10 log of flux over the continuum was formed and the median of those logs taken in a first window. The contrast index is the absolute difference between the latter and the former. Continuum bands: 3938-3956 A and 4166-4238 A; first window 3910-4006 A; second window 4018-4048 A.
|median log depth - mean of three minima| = 9.6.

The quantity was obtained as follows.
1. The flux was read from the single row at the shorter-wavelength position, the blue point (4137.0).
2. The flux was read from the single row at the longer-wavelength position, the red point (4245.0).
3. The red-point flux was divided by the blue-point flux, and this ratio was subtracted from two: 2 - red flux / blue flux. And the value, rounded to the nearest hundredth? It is 1.03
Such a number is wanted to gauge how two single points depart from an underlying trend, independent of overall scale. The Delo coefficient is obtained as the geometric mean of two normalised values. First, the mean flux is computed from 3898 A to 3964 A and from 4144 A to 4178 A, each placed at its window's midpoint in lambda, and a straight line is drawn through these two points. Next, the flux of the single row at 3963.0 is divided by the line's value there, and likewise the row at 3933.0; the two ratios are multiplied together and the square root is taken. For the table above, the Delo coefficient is 0.47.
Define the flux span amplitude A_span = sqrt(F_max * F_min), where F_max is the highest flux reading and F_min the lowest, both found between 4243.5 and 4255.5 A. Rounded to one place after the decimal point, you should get 10.1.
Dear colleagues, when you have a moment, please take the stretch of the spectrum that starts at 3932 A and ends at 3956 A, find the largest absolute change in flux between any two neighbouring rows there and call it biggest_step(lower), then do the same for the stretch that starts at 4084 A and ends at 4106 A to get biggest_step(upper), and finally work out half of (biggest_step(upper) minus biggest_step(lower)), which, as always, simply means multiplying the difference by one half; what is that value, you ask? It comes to -0.7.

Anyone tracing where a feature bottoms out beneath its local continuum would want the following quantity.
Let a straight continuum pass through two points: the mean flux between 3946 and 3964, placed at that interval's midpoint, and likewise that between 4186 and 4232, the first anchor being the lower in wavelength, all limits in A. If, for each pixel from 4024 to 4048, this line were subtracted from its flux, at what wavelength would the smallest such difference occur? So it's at 4032.0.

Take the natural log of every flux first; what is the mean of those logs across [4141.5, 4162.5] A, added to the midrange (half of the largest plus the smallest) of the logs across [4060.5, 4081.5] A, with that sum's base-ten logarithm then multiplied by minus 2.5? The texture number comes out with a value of -1.67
